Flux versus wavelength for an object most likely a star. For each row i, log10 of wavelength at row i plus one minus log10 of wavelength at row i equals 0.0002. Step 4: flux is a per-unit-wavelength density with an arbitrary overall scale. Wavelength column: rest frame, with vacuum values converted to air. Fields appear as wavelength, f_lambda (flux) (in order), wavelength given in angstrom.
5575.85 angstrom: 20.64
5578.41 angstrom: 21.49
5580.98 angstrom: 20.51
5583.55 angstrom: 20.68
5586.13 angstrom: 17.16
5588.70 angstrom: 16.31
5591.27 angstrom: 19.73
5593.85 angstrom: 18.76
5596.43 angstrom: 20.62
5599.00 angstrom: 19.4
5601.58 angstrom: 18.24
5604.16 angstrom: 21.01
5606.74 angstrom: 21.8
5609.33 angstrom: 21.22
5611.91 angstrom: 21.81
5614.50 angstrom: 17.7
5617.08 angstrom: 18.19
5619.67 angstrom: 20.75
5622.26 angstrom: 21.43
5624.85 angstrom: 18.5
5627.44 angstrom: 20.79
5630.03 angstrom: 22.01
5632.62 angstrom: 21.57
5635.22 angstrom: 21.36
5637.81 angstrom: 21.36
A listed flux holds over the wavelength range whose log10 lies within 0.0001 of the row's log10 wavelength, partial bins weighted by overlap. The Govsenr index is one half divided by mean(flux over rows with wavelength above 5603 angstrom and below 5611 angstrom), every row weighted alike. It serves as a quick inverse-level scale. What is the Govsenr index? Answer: 0.0234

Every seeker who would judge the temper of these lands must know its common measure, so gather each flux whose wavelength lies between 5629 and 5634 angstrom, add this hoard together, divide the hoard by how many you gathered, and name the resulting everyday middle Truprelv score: 21.8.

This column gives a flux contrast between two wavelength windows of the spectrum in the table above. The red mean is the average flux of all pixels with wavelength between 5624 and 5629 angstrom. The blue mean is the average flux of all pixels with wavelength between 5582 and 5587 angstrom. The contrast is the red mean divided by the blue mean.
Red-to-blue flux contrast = 1.04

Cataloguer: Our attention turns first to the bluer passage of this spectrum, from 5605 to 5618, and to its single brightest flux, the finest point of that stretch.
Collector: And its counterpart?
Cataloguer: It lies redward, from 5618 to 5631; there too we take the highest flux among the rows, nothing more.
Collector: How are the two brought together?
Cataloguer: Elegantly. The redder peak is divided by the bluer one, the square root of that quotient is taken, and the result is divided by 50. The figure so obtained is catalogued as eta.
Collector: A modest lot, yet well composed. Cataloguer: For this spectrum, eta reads 0.0201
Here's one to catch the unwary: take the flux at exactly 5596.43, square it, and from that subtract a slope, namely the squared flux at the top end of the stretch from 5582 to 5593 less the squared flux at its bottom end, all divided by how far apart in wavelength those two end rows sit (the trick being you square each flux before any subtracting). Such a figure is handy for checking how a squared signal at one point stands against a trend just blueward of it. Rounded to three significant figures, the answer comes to 430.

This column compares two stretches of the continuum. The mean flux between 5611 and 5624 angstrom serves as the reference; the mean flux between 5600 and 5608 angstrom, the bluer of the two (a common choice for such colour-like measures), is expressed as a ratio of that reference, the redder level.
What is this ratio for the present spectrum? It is 1.02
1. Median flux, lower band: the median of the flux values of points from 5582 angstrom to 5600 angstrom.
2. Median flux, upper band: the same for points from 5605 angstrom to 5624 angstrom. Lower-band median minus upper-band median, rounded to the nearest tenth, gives -1.8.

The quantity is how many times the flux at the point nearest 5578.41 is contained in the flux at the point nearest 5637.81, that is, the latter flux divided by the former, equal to 0.99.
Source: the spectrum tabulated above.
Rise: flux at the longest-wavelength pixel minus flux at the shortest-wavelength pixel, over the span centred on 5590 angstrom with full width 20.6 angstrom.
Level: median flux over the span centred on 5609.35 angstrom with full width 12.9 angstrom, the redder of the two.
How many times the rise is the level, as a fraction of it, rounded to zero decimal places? -19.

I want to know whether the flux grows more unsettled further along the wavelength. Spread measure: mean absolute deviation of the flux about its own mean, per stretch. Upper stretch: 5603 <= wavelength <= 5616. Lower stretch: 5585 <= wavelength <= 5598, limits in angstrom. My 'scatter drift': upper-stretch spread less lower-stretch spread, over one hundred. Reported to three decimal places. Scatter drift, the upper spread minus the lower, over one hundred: -0.002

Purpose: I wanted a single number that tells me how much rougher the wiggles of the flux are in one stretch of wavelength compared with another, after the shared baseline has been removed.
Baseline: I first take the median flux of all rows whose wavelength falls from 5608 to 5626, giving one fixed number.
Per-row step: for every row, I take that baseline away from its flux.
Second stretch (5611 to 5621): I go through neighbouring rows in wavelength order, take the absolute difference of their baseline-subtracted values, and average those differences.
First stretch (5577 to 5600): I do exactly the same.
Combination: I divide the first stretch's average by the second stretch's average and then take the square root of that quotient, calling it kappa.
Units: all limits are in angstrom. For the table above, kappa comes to 0.82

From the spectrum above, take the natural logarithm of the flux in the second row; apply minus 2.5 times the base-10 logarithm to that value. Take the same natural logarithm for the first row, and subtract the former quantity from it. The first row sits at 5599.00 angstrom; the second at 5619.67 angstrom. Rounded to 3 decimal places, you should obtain 4.170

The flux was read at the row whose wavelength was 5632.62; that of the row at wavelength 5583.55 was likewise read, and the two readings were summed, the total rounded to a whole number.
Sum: 42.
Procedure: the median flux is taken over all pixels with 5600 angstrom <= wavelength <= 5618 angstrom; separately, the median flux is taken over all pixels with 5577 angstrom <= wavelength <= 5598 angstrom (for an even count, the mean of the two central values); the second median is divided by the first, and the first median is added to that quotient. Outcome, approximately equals 22.0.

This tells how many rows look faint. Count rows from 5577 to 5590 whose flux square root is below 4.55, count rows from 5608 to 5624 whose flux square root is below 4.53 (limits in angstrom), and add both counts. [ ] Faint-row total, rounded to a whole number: 6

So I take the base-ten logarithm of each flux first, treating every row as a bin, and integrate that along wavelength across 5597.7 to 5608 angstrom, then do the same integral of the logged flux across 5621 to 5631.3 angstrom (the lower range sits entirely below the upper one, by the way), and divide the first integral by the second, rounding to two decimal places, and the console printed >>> 0.99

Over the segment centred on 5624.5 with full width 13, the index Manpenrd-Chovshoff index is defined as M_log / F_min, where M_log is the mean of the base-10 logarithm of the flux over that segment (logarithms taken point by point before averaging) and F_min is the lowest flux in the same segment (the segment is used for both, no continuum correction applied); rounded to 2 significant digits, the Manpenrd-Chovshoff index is 0.071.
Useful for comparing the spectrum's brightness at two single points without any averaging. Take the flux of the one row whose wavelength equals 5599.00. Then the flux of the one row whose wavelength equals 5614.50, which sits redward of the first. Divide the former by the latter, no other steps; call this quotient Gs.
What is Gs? 1.10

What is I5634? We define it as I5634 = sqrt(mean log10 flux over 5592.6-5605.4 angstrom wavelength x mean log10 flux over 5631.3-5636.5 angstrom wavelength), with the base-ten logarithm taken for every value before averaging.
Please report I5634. 1.31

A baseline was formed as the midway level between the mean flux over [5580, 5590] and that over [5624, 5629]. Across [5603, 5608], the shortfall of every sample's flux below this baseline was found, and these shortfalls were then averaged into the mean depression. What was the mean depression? -2.2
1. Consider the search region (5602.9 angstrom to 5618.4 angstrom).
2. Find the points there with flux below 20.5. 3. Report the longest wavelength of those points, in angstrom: 5617.08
